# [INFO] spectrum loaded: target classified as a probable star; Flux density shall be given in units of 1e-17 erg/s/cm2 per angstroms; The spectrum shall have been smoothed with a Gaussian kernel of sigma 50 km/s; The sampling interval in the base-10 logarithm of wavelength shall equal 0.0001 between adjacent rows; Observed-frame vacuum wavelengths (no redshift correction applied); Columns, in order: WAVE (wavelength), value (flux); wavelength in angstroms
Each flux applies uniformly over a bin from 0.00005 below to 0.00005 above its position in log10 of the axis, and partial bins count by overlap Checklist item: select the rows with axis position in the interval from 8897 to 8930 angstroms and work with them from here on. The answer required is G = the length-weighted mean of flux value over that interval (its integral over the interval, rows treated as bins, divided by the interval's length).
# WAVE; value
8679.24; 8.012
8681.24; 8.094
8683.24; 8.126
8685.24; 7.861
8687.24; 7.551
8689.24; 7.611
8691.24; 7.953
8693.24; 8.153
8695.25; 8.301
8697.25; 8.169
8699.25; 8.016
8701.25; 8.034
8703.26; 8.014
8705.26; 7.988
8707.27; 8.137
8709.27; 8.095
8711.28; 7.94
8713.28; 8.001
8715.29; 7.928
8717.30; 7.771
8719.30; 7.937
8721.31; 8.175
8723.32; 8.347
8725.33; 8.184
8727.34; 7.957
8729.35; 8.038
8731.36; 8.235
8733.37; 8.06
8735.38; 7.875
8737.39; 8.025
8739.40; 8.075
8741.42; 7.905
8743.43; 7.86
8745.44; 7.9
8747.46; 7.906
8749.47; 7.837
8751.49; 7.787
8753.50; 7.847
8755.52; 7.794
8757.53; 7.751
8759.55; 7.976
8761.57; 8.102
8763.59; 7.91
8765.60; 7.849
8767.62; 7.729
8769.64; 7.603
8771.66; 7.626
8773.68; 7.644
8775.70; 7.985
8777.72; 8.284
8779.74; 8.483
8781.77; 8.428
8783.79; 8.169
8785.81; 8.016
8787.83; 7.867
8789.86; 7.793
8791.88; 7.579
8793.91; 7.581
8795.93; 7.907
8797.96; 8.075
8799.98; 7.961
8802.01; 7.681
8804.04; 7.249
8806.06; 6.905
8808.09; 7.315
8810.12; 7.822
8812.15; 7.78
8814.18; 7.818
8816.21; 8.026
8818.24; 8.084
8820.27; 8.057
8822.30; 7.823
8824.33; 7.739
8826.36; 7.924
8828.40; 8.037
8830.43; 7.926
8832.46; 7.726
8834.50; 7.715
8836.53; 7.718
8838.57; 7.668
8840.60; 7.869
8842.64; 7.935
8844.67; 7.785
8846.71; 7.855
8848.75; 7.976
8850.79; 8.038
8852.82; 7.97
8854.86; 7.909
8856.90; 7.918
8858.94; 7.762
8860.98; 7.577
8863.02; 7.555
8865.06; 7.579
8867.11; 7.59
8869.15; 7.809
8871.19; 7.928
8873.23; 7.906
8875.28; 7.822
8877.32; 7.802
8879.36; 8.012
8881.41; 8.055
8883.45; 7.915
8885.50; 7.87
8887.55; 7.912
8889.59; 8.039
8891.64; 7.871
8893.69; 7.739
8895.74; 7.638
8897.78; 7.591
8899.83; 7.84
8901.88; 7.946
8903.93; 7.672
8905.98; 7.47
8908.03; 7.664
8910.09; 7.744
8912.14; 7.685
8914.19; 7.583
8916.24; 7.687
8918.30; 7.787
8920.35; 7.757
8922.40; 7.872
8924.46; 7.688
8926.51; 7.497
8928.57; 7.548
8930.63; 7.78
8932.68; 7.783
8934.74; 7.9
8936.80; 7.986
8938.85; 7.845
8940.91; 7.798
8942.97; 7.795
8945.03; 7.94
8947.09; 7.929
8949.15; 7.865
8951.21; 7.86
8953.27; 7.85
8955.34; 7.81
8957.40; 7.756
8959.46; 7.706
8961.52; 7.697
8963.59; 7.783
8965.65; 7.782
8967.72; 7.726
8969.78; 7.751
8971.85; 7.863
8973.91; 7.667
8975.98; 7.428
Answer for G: 7.69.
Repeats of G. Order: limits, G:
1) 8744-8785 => 7.93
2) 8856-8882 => 7.79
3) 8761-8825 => 7.84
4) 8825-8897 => 7.84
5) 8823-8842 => 7.82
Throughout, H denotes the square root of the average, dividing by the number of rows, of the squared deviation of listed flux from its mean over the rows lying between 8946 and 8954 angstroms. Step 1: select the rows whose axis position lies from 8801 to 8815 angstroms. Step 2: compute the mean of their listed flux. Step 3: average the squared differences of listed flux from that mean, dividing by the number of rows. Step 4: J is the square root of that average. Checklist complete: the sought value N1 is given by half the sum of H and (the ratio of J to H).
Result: 5.3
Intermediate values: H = 0.03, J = 0.33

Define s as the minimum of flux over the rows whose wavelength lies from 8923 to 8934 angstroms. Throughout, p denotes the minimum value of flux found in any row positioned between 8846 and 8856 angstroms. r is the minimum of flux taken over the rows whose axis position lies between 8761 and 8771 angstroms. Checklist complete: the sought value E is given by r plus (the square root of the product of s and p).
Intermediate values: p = 7.855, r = 7.603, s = 7.497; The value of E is 15.3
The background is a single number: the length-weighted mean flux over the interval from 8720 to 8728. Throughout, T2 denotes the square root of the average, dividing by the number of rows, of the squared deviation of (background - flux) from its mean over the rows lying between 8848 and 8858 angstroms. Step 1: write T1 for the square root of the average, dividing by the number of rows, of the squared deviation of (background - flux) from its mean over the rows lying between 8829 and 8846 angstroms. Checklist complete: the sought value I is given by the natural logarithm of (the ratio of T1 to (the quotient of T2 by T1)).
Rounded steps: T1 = 0.10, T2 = 0.05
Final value -1.6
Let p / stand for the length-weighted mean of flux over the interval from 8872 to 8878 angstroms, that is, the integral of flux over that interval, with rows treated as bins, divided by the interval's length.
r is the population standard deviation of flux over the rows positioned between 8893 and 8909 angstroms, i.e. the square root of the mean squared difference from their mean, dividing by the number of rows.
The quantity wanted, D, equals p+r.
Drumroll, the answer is 7.99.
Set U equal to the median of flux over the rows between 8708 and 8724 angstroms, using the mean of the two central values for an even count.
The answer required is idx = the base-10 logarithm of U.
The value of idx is 0.901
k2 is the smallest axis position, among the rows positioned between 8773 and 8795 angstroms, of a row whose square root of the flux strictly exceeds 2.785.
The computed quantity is 8775.70 angstroms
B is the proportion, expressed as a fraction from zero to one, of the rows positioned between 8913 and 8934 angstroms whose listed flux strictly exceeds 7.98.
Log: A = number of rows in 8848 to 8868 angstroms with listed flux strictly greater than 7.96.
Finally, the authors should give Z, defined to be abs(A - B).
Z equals 3.0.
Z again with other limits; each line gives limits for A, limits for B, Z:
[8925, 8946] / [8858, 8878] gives 1.0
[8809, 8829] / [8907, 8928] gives 4.0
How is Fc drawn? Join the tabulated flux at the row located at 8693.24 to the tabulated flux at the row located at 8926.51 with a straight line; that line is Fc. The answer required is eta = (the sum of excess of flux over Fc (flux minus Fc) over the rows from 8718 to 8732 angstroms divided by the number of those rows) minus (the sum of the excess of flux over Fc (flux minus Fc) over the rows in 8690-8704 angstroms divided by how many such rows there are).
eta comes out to 0.11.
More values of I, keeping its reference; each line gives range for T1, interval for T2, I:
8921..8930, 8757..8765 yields -1.8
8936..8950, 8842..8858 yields -2.7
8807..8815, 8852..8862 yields -1.1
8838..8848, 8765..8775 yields -2.4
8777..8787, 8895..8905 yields -1.5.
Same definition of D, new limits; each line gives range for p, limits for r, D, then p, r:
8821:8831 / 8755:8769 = 8.02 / 7.89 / 0.124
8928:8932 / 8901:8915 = 7.83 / 7.69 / 0.136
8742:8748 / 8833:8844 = 7.99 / 7.89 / 0.103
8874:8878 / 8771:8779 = 8.08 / 7.81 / 0.271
